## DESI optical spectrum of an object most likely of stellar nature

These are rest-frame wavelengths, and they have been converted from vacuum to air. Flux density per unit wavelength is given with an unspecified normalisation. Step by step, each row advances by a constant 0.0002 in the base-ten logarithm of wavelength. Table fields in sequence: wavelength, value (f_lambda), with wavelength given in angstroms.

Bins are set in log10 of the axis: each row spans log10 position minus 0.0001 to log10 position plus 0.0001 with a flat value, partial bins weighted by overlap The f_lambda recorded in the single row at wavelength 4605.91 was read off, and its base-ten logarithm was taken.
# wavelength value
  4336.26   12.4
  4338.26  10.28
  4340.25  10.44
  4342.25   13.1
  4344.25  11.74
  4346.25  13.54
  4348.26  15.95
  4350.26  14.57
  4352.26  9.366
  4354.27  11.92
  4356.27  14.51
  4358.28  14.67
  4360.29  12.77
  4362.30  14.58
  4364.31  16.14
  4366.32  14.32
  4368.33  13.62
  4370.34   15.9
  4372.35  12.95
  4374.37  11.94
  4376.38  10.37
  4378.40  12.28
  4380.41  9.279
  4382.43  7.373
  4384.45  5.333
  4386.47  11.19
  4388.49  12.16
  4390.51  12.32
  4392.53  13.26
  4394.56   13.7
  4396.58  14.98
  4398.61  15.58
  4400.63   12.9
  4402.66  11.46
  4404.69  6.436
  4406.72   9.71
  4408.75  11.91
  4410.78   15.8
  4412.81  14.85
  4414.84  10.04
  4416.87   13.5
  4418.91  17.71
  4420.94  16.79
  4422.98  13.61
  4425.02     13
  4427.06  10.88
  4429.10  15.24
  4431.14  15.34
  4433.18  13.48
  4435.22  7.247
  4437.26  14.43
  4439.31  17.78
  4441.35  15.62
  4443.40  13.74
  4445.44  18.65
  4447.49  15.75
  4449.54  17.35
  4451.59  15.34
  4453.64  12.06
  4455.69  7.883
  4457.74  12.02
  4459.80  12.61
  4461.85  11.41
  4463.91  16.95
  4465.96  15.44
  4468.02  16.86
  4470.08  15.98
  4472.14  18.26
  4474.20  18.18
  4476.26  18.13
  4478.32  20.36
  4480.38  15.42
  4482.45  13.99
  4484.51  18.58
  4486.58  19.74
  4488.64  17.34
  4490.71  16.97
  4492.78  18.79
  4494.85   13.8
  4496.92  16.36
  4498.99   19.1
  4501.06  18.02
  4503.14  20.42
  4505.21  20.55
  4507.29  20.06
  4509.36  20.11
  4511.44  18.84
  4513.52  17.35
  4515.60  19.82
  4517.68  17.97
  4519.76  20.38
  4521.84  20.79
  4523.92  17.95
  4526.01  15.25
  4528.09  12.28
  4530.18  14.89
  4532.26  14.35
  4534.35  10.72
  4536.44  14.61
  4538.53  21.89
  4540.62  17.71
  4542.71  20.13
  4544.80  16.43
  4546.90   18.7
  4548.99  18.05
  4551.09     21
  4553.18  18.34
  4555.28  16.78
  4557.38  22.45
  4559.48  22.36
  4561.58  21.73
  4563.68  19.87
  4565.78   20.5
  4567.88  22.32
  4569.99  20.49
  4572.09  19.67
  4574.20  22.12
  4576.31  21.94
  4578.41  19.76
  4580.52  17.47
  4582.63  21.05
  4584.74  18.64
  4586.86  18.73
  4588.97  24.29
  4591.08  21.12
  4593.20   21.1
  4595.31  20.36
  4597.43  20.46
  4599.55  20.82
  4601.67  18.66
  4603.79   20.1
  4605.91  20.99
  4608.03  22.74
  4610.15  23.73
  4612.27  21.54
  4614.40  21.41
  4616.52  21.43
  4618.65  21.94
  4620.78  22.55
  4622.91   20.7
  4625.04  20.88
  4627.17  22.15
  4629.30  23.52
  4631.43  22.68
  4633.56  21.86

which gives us 1.32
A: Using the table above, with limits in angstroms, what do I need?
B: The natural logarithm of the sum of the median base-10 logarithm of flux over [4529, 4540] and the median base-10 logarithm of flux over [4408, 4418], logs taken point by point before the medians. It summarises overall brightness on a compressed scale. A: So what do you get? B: 0.83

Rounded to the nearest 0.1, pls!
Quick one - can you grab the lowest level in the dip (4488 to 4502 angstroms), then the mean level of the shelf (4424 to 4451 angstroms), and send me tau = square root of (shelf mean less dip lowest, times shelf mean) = 3.2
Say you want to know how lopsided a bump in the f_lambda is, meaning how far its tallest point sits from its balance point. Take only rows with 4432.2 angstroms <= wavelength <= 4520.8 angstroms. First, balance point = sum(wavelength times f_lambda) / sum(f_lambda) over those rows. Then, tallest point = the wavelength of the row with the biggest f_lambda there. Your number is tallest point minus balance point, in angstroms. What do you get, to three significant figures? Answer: 25.8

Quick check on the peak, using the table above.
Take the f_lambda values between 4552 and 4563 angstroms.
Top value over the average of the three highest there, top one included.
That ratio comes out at 1.01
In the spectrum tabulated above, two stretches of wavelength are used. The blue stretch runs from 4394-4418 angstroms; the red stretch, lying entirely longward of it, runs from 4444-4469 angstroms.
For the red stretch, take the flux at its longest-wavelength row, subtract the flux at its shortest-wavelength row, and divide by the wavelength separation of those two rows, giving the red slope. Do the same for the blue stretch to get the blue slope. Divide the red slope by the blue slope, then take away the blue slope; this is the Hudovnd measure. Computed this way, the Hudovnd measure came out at 8.9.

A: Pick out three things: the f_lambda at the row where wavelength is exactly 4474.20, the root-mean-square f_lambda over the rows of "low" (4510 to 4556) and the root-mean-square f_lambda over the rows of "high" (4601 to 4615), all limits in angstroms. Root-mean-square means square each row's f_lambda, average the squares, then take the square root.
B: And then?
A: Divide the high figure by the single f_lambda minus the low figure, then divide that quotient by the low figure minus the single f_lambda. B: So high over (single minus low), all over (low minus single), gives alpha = -88.4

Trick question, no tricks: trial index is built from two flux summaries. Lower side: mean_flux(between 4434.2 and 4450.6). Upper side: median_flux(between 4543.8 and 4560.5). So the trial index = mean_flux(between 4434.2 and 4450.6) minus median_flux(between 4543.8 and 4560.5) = -3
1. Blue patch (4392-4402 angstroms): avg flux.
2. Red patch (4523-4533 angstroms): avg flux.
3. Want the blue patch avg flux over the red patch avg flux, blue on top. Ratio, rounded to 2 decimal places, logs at 0.94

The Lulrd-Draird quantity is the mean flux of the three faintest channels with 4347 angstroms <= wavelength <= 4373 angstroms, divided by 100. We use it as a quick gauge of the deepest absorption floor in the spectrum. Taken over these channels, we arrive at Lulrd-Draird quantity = 0.114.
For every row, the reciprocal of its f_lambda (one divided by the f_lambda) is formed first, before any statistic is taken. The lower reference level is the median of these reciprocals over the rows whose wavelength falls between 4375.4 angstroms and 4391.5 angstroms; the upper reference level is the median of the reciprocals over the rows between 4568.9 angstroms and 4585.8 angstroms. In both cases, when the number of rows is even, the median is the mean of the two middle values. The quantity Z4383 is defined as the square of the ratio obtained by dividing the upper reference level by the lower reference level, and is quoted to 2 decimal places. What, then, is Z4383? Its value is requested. 0.29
